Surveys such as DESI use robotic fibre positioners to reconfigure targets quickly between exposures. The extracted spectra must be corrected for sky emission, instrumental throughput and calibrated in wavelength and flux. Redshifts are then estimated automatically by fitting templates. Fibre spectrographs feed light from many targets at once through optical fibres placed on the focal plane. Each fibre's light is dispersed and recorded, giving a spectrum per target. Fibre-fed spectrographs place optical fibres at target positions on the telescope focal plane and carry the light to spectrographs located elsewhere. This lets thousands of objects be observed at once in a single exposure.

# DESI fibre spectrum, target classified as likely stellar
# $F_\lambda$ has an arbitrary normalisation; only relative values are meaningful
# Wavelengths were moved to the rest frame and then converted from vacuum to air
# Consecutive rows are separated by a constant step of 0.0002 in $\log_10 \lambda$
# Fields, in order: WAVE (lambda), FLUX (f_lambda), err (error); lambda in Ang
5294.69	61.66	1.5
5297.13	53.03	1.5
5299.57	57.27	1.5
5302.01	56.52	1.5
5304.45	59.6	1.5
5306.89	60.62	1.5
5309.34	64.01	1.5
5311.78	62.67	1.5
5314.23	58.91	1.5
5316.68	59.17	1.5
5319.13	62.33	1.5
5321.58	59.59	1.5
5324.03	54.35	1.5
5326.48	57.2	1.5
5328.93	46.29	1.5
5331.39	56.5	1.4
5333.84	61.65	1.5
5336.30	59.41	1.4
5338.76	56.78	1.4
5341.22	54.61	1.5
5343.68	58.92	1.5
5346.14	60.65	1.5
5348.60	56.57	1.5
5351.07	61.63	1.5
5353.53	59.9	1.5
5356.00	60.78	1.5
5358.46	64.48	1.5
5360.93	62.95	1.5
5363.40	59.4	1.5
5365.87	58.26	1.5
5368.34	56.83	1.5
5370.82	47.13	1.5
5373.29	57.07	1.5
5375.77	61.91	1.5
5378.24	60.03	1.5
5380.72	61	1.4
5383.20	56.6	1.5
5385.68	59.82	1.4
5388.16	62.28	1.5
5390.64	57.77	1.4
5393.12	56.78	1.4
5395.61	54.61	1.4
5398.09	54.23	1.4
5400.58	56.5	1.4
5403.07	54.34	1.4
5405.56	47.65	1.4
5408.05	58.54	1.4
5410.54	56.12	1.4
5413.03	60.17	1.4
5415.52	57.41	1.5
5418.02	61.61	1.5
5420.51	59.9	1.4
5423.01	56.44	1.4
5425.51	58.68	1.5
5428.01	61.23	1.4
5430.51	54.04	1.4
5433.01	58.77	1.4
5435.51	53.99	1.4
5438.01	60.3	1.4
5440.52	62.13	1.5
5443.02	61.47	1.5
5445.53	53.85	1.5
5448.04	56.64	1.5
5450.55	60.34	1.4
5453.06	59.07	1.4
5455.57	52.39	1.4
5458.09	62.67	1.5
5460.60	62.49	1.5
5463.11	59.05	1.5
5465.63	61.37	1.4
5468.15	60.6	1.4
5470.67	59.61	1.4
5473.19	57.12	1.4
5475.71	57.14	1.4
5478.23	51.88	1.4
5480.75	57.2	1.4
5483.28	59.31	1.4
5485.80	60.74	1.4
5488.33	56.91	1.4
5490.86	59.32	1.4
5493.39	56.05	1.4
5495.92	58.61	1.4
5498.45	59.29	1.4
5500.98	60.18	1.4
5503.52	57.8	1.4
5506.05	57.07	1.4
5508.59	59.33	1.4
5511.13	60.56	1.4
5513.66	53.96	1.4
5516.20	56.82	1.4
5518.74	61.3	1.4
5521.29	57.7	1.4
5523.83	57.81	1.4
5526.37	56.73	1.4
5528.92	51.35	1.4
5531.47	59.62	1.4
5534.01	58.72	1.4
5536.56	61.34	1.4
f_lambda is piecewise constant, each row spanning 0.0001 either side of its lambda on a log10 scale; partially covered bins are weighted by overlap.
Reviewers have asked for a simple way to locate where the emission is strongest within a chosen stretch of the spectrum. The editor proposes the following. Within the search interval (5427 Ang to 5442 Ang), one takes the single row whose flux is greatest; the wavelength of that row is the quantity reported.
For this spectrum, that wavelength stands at 5440.52 Ang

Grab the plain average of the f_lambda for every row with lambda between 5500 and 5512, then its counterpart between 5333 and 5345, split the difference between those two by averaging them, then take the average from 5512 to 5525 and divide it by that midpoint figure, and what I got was 0.98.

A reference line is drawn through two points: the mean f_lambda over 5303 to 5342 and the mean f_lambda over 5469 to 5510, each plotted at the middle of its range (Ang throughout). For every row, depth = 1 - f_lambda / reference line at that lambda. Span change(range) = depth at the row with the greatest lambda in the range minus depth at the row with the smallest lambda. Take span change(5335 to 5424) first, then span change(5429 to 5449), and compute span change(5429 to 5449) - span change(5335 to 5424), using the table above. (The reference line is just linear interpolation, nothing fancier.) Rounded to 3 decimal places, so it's -0.093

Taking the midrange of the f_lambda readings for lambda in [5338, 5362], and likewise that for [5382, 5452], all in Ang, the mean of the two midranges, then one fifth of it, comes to 11.5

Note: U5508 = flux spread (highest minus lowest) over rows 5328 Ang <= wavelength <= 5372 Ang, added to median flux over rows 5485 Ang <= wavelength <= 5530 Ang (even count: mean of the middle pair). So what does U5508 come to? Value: 76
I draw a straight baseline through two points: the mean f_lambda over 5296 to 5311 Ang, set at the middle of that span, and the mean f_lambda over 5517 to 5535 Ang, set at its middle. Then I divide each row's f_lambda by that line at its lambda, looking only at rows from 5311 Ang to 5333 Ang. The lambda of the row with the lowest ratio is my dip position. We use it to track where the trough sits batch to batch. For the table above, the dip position 5328.93 Ang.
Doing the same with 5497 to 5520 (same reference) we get 5513.66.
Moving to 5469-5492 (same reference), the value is 5478.23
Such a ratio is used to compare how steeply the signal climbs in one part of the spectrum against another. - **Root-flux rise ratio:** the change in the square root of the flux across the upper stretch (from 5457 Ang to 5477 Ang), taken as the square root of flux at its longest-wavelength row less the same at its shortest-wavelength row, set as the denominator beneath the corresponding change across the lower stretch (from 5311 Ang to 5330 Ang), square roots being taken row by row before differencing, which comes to 3.11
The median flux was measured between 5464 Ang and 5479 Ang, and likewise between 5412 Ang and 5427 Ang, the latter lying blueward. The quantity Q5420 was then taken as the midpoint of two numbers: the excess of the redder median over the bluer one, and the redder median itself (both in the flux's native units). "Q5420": 28.7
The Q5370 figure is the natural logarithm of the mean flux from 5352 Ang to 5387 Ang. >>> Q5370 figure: 4.078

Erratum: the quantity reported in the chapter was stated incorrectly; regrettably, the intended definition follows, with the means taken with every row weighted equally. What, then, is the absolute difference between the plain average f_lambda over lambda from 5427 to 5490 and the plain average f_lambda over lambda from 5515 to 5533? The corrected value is 1.1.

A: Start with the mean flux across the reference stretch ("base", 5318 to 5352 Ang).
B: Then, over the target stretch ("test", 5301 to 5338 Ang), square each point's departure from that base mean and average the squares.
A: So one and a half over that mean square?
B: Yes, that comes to 0.083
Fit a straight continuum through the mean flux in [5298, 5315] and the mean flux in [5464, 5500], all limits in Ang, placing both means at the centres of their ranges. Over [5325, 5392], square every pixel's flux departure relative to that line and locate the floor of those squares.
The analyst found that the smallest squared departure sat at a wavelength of 5363.40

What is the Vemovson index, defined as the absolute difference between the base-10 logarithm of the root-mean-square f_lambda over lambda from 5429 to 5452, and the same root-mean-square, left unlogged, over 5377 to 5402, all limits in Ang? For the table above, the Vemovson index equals 56.3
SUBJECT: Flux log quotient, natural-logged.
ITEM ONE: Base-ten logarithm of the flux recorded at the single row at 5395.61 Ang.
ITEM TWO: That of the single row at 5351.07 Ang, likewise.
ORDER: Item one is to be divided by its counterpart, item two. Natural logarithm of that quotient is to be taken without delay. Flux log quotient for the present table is -0.030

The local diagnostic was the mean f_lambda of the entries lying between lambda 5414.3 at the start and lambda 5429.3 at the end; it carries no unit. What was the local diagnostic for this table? 59.2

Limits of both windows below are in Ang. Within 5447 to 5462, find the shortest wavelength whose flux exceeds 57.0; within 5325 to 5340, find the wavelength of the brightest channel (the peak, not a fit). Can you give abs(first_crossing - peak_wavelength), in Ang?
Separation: 116.7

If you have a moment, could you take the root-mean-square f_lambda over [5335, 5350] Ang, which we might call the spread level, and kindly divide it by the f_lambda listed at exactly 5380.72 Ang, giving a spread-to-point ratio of 0.95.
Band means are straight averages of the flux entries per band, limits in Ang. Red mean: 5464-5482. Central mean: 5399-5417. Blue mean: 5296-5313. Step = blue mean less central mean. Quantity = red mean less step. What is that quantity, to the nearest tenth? 54.6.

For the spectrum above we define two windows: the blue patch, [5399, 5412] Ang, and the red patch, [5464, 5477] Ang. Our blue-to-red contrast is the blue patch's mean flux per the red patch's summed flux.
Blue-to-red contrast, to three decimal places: 0.185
